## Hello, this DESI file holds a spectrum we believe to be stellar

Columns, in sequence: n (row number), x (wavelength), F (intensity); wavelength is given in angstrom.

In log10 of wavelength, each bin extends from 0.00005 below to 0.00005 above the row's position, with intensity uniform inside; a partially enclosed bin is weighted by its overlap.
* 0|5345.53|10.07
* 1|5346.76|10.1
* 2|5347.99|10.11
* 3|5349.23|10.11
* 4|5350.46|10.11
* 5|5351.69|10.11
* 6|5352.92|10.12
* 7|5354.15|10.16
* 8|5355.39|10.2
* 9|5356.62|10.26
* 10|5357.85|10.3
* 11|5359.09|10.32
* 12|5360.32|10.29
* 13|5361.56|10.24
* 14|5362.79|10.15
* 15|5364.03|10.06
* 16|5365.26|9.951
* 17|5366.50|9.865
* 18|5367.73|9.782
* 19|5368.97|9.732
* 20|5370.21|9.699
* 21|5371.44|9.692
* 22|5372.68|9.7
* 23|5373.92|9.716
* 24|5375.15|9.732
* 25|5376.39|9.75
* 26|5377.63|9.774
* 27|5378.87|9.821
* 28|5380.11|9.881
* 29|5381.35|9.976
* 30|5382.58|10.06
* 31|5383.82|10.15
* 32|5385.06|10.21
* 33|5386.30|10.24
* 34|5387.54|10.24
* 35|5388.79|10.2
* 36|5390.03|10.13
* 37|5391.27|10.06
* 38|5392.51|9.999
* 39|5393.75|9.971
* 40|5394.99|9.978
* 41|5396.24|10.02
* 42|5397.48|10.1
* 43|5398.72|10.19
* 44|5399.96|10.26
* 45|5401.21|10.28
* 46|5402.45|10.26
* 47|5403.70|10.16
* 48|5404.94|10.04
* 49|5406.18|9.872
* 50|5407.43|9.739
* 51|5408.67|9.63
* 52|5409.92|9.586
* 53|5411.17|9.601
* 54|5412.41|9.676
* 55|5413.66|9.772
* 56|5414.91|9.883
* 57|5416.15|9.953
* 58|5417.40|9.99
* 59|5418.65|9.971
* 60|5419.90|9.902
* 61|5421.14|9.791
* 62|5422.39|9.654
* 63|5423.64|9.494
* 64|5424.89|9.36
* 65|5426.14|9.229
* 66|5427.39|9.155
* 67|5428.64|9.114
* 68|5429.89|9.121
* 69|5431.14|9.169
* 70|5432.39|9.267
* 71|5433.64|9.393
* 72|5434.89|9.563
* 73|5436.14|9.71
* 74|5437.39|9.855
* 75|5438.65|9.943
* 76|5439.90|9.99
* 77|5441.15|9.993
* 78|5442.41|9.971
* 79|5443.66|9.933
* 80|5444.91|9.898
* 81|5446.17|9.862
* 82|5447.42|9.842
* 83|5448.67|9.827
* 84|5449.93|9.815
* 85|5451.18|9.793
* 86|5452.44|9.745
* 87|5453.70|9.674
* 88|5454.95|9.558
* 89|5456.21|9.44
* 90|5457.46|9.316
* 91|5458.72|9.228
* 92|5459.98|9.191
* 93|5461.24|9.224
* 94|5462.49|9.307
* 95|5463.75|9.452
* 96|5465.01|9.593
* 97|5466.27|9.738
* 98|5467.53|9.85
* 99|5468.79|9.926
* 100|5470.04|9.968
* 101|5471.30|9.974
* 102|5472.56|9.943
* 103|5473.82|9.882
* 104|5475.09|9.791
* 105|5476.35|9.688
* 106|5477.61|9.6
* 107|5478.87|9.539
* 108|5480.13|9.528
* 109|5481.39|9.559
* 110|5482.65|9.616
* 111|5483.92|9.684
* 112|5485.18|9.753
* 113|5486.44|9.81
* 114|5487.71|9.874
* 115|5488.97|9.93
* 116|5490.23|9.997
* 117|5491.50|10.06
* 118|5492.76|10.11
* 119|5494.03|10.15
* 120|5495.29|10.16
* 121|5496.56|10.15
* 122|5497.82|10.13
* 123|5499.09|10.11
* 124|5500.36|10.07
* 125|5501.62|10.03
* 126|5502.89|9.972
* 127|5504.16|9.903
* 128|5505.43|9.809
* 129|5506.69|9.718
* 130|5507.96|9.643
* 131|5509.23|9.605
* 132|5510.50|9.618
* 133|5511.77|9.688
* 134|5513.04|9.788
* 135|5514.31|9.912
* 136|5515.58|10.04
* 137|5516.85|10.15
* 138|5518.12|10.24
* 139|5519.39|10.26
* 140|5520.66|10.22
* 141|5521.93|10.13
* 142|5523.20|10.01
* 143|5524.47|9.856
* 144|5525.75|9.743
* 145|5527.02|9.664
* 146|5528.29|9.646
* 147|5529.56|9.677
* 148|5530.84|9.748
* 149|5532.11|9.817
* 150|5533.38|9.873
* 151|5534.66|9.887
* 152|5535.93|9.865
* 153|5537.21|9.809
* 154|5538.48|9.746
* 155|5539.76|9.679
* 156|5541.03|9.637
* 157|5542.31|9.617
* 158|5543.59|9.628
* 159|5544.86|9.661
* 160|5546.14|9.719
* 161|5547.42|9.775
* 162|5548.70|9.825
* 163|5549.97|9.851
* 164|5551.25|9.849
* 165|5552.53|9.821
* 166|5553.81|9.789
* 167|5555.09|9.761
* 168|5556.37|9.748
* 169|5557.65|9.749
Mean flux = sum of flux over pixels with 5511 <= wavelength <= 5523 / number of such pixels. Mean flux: 10.0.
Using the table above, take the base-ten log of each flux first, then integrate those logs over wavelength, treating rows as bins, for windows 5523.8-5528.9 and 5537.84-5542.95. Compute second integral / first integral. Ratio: 1.00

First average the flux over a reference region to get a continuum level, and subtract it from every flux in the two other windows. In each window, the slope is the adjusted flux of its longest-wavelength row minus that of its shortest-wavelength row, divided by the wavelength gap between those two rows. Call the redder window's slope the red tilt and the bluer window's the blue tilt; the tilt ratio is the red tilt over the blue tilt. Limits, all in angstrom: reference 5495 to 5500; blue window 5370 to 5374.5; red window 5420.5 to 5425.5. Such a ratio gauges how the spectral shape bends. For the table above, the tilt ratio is -25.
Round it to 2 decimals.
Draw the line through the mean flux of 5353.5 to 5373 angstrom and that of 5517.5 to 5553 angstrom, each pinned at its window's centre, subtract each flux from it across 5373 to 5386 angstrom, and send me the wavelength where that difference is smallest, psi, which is 5385.06 angstrom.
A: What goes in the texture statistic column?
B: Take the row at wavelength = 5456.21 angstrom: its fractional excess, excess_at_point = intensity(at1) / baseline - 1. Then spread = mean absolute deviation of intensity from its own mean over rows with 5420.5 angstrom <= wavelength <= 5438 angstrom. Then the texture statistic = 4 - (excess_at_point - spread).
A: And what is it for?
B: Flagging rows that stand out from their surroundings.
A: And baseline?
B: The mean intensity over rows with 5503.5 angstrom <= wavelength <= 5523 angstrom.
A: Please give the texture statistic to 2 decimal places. 4.27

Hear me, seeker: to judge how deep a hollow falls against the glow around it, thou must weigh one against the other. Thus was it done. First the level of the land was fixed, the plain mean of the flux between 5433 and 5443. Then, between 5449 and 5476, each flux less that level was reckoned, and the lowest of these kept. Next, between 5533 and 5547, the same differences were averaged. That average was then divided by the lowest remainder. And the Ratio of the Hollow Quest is 0.10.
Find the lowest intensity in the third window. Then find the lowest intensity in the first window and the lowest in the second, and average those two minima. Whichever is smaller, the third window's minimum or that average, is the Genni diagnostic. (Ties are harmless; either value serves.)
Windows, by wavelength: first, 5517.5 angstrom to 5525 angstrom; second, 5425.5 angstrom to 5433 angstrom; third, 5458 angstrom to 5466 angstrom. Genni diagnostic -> 9.19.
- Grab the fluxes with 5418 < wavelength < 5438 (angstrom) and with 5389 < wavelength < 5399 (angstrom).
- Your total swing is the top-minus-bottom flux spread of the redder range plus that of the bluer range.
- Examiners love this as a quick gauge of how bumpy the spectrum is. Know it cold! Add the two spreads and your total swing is 1.08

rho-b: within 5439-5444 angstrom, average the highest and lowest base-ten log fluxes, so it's 0.998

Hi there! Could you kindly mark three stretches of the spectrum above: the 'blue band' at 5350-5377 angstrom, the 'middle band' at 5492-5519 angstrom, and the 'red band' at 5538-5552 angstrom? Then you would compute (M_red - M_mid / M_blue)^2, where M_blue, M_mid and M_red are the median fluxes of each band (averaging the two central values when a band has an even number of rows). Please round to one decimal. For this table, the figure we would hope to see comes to 76.1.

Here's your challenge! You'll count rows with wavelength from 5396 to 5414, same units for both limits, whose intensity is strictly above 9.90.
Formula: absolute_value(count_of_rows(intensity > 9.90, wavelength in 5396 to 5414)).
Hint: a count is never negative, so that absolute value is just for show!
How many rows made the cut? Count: 8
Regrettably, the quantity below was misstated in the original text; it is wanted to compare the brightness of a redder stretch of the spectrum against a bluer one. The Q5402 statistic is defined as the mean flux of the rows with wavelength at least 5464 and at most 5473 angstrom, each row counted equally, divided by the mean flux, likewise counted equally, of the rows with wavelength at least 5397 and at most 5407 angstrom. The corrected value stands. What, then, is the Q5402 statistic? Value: 0.97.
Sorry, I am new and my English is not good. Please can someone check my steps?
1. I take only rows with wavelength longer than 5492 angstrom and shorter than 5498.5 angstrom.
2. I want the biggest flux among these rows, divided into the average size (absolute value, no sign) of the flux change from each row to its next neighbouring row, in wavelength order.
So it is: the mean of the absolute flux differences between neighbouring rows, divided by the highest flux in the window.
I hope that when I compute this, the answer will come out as 0.0020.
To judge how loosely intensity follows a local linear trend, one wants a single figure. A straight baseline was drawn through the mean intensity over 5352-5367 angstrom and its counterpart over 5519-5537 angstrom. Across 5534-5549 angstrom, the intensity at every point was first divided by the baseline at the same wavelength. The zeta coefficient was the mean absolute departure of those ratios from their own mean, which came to 0.0080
